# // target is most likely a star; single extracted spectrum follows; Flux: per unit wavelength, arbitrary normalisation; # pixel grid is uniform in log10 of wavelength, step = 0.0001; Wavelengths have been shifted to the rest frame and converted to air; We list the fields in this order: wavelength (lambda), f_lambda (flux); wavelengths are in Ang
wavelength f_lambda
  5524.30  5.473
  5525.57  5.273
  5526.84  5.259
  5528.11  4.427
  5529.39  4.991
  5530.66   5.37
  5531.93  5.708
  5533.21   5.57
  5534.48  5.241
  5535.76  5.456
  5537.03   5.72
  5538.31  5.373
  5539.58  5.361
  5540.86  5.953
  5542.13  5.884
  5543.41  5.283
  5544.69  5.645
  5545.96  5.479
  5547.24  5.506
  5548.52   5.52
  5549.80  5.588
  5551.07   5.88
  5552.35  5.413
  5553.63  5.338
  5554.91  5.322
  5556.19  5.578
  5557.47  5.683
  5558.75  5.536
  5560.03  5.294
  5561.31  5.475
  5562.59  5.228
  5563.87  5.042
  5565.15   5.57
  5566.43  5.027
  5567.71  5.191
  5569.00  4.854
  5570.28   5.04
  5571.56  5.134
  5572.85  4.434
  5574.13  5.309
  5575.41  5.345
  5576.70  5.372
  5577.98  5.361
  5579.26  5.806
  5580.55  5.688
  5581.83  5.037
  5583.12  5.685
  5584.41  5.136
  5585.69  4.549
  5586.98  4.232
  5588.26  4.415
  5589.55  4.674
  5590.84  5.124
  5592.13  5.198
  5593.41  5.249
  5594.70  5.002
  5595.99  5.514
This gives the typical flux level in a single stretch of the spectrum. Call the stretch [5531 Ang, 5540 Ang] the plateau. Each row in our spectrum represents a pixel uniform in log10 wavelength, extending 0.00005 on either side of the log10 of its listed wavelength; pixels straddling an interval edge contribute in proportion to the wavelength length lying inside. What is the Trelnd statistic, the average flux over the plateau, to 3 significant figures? 5.49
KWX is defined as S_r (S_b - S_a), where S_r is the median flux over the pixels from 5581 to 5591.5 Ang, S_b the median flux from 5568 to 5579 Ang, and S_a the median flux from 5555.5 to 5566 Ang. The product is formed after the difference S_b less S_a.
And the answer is -1.4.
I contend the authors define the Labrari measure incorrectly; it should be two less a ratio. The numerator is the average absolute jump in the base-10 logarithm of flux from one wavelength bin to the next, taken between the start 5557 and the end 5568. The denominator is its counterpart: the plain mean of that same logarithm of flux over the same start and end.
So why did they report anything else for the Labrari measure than 1.969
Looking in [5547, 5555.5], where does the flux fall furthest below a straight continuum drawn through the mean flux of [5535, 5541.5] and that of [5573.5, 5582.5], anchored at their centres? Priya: 5554.91 Ang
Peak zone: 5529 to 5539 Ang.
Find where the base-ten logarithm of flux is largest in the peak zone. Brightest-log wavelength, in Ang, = 5537.03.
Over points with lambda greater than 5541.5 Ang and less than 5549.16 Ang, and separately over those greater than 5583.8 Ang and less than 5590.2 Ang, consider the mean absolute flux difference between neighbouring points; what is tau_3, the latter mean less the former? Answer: 0.10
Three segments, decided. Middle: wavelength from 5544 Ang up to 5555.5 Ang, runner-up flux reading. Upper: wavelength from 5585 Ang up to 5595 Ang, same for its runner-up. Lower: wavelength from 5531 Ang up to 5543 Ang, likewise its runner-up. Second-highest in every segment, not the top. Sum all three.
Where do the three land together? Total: 16.7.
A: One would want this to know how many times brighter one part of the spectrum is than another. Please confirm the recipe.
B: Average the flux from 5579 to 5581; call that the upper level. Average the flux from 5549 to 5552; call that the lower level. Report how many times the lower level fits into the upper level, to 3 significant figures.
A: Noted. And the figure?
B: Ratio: 1.00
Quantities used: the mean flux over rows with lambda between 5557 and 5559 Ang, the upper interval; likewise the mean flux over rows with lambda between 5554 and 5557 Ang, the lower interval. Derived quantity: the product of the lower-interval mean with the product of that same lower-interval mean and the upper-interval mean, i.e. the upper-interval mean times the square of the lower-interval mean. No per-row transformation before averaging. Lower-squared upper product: 167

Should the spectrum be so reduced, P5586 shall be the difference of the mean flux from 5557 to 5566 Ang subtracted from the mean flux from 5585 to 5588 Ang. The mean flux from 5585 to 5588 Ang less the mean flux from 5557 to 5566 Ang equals -1.0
